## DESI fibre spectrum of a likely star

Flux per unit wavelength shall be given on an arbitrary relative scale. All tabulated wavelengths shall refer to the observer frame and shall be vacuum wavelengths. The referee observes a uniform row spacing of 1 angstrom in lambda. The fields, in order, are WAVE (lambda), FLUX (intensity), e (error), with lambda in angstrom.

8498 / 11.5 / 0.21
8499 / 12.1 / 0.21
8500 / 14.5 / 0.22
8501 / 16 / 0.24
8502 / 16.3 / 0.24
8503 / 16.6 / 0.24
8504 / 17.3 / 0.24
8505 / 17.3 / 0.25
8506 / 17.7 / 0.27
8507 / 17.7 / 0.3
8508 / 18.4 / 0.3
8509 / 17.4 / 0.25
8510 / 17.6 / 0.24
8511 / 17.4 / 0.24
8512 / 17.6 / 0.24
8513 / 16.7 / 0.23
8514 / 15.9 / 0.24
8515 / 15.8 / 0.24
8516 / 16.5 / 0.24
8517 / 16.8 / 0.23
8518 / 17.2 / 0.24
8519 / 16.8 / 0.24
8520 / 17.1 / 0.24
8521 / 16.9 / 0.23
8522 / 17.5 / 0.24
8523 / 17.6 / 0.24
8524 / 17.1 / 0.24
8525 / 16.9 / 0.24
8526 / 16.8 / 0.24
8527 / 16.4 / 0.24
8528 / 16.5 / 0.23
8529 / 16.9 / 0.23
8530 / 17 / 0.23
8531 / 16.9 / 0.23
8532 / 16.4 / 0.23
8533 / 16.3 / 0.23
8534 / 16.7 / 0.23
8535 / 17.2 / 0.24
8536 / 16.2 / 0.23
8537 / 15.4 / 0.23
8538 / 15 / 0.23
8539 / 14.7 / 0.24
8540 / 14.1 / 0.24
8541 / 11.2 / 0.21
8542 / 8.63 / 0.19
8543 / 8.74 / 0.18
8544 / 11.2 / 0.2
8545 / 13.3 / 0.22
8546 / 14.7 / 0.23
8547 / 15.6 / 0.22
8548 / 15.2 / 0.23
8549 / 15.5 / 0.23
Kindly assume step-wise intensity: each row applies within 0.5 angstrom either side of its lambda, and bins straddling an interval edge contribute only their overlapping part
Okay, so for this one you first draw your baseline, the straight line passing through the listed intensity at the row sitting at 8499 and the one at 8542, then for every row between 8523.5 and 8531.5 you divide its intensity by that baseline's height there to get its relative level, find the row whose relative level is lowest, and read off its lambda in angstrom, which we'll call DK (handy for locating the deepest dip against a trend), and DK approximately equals 8527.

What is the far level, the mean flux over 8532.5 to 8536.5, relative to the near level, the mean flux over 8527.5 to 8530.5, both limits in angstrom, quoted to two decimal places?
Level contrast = 0.99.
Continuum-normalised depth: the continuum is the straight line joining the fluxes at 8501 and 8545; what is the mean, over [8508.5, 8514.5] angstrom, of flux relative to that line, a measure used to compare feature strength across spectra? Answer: 1.11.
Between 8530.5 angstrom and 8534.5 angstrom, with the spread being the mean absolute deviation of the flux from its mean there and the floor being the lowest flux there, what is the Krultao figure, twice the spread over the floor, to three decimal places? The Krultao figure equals 0.028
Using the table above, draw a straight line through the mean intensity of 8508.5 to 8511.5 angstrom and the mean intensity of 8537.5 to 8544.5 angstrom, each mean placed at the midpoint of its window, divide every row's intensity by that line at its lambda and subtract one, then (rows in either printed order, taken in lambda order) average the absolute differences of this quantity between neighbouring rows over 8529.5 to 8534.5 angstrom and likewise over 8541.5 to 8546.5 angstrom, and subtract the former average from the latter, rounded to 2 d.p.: 0.13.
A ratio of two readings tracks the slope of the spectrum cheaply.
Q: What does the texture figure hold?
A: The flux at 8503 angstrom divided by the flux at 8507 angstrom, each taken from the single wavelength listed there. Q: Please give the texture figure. 0.94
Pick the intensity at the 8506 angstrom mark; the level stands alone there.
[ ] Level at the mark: 17.7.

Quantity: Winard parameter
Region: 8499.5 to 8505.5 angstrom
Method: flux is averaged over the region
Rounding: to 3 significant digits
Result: 16.3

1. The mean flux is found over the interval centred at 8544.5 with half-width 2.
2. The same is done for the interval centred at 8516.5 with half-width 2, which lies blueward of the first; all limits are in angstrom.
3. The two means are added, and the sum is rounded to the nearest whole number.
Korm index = 29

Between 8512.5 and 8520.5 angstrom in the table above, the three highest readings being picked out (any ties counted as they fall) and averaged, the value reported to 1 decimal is 17.0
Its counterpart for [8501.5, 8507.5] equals 17.6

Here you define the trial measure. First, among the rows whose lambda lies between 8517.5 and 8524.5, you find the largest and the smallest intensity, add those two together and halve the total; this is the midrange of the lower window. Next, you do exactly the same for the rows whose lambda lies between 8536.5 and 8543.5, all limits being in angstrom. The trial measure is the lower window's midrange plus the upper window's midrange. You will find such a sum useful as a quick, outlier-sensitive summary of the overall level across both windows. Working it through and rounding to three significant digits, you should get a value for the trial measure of 29.2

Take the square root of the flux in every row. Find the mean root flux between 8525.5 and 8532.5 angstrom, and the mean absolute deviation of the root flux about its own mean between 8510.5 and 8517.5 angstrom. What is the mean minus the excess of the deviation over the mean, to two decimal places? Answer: 8.11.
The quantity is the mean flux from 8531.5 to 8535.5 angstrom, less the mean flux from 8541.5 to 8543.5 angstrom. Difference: 8.0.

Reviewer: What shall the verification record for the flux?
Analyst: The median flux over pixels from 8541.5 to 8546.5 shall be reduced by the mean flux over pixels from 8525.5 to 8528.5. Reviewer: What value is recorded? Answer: -5.4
